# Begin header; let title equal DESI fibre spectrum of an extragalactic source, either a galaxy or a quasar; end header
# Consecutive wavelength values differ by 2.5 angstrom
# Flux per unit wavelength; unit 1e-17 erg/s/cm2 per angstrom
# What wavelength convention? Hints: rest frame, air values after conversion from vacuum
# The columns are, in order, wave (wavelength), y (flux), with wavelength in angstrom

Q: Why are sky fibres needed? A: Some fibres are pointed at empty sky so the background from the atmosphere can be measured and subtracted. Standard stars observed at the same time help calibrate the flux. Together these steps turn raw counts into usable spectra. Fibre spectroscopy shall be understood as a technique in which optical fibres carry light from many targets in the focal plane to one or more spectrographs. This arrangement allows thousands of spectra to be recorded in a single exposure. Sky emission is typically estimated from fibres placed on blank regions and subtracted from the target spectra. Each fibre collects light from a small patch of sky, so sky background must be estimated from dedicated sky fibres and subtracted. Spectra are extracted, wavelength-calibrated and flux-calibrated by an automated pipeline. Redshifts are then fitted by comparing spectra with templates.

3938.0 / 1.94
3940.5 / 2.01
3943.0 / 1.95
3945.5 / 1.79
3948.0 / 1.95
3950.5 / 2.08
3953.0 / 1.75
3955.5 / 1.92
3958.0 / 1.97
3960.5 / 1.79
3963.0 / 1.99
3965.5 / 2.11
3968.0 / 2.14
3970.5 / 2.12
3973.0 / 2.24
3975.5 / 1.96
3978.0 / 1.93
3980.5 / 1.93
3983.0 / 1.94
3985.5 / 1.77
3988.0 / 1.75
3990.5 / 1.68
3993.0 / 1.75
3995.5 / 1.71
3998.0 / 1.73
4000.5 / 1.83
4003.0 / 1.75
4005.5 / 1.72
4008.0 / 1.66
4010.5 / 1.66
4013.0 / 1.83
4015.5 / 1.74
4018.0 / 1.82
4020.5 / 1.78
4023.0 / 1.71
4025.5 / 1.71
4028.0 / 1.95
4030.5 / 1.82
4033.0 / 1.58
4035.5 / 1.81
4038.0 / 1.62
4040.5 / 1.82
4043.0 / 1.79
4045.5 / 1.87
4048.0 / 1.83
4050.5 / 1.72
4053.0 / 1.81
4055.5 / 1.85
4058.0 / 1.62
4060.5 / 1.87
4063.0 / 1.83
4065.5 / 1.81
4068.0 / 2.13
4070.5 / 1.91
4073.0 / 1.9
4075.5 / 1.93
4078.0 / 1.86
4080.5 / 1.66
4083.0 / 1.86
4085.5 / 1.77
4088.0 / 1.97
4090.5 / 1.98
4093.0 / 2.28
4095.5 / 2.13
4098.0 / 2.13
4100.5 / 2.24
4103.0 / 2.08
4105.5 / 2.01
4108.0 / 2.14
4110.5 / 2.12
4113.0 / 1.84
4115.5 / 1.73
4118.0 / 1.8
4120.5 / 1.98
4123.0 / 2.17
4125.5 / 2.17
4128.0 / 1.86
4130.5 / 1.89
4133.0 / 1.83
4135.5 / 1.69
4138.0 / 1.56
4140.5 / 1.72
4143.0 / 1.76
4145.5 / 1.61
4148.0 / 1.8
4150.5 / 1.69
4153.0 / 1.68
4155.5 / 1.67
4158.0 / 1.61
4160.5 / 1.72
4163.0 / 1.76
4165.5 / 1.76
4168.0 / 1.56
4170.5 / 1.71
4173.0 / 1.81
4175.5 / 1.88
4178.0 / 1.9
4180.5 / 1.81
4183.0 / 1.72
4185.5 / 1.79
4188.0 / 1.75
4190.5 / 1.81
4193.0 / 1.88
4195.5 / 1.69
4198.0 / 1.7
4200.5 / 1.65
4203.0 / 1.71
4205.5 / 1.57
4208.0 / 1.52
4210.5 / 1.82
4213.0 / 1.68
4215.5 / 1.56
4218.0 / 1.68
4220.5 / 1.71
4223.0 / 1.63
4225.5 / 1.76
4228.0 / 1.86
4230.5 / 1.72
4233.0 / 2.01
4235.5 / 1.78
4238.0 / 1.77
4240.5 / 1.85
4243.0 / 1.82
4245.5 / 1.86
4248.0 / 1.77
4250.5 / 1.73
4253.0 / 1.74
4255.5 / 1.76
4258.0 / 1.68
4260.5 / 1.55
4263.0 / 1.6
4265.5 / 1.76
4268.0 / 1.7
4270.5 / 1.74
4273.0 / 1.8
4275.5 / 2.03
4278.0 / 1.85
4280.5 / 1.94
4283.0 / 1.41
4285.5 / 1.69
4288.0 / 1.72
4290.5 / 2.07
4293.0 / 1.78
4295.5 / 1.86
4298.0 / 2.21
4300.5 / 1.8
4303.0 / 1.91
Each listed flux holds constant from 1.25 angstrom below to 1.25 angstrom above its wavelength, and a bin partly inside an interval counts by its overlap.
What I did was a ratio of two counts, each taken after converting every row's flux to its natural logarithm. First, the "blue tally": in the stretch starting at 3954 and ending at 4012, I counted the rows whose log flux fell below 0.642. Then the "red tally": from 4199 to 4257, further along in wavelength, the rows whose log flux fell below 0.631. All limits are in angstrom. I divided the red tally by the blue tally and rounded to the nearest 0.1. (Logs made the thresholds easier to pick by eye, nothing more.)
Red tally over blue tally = 1.8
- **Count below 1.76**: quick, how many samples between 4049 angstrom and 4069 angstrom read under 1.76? 2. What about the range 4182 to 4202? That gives 5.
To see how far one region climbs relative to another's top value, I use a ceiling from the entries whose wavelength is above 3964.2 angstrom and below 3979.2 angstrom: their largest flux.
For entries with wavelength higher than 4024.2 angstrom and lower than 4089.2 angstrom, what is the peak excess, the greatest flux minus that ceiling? -0.11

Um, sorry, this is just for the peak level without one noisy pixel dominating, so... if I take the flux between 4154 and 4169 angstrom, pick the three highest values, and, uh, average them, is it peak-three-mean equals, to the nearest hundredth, 1.75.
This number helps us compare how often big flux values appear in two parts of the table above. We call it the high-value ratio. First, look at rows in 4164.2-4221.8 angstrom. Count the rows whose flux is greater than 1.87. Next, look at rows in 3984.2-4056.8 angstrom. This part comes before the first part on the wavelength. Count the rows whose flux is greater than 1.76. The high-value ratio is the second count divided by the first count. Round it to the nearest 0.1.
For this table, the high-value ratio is 4.7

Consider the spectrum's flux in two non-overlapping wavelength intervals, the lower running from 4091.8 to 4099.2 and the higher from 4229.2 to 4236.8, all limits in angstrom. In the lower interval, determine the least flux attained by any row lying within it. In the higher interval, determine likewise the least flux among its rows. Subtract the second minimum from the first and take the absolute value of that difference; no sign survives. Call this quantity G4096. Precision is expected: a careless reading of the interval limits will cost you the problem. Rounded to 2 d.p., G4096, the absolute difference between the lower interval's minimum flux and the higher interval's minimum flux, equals 0.41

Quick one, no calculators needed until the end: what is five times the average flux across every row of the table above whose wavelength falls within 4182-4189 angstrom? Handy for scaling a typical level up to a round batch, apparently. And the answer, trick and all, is 8.8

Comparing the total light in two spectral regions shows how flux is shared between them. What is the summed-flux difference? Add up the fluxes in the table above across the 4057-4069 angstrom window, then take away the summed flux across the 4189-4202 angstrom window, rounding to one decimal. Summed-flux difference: 0.5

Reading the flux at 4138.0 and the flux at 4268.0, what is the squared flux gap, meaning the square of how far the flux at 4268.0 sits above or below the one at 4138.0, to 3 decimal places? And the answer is 0.020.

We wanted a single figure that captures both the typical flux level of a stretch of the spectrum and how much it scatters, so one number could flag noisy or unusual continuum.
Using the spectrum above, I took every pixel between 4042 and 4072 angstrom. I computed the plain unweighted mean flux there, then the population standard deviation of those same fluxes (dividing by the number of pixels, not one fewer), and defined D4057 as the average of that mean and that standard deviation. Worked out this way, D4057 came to 0.98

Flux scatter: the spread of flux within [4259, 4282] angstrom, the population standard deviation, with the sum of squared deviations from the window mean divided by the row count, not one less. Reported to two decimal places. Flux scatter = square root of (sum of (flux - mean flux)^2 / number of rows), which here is 0.14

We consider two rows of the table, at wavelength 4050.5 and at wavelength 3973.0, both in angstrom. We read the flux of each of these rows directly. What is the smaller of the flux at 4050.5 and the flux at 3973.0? 1.72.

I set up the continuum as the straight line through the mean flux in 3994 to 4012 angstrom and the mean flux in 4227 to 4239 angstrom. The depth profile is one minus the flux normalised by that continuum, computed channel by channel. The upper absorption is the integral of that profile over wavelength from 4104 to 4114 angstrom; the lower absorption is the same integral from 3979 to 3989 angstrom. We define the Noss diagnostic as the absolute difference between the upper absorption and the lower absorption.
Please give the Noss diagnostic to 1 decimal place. 0.7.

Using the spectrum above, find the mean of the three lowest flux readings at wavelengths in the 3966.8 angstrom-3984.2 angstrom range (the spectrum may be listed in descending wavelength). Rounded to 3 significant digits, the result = 1.93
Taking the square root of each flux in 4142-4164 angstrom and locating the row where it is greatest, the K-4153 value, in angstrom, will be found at 4148.0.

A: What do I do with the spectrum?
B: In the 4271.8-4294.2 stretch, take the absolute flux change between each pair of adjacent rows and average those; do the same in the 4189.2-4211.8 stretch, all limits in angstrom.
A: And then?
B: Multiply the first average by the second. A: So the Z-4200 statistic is 0.027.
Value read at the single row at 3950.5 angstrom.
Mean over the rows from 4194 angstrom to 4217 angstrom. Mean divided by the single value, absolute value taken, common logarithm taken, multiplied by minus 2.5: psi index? 0.25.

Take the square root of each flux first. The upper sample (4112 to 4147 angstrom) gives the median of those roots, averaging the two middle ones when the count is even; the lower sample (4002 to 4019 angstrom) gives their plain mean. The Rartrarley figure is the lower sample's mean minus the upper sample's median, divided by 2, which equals -0.014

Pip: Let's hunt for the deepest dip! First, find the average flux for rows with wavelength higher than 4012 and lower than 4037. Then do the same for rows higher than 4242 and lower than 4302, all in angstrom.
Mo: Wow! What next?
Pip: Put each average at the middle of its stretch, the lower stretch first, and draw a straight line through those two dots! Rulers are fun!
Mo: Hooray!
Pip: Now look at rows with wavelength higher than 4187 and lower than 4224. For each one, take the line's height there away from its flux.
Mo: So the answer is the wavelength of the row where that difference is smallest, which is 4208.0 angstrom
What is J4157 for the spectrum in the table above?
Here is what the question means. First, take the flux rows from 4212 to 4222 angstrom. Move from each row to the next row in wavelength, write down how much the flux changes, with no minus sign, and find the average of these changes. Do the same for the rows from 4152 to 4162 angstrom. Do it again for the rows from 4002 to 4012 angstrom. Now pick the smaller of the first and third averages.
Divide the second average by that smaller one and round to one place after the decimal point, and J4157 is 2.0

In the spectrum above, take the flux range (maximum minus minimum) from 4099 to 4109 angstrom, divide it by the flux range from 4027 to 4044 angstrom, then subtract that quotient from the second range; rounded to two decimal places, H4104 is -0.25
